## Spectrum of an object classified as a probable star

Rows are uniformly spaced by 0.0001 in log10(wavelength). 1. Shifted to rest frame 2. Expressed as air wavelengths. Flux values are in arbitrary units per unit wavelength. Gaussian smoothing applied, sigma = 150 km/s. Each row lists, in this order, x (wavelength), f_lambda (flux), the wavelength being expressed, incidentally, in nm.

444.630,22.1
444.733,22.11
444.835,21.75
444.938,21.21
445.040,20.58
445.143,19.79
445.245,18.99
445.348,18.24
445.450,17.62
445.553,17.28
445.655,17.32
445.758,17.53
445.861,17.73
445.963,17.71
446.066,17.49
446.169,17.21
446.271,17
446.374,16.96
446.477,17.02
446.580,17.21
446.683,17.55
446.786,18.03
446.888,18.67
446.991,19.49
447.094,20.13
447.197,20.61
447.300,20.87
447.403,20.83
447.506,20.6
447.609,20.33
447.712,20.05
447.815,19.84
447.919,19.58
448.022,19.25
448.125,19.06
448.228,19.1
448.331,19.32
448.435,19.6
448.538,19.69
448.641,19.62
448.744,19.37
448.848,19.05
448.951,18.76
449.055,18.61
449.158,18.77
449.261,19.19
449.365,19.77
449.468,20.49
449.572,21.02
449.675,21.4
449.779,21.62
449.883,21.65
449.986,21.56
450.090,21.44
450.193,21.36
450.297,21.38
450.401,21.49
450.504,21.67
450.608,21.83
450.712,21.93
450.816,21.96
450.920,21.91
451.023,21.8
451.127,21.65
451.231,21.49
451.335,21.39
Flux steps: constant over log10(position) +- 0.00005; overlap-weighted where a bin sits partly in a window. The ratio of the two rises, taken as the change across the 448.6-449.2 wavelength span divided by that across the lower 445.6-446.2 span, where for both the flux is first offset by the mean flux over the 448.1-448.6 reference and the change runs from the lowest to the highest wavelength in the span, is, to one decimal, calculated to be 7.7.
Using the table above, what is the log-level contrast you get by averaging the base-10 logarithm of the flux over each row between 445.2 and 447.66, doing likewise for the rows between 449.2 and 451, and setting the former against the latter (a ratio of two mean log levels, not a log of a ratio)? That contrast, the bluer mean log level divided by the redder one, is 0.95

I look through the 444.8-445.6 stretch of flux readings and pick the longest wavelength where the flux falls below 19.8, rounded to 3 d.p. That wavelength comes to 445.553 nm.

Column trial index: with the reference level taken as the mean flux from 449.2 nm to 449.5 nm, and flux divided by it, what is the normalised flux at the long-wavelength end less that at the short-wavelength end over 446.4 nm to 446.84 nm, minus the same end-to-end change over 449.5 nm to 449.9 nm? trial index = 0.019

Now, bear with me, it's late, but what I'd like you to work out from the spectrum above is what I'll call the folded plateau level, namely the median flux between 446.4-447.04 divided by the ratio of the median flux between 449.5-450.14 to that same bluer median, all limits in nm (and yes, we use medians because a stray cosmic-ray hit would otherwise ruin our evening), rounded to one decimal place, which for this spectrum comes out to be 14.7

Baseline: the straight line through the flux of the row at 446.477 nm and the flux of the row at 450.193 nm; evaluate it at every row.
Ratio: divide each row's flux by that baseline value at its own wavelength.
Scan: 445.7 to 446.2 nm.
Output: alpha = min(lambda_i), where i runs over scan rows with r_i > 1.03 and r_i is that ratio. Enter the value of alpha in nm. 445.758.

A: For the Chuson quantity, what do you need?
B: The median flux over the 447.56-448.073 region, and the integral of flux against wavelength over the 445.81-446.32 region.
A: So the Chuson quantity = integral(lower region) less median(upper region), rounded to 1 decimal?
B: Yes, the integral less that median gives -10.9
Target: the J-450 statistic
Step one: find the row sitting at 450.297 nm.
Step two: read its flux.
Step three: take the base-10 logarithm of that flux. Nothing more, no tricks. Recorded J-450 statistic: 1.33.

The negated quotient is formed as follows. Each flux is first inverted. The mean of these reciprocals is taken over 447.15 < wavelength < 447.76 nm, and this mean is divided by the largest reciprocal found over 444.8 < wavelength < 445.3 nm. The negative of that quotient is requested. -0.924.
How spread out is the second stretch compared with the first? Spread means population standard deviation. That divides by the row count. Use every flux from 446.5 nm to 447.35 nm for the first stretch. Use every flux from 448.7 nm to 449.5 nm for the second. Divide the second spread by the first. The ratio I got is 0.44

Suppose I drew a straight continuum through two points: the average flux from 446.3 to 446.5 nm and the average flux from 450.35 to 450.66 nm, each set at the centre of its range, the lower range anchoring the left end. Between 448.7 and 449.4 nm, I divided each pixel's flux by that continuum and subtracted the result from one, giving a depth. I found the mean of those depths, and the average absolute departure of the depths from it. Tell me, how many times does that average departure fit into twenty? 1170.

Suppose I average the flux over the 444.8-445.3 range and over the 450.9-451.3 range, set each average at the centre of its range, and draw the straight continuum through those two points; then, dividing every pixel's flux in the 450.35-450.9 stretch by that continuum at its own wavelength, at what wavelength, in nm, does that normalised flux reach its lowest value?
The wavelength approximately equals 450.401 nm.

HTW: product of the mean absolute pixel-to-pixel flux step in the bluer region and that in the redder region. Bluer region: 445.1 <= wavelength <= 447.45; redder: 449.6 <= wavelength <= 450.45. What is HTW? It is 0.033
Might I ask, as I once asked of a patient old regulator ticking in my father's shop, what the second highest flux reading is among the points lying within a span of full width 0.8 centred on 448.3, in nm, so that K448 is 19.62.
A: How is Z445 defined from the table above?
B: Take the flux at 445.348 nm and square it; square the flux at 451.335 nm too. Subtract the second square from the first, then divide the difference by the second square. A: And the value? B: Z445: -0.27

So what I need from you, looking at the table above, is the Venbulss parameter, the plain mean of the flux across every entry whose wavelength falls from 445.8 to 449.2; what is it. 18.9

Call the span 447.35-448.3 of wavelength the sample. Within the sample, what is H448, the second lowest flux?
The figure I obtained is 19.1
